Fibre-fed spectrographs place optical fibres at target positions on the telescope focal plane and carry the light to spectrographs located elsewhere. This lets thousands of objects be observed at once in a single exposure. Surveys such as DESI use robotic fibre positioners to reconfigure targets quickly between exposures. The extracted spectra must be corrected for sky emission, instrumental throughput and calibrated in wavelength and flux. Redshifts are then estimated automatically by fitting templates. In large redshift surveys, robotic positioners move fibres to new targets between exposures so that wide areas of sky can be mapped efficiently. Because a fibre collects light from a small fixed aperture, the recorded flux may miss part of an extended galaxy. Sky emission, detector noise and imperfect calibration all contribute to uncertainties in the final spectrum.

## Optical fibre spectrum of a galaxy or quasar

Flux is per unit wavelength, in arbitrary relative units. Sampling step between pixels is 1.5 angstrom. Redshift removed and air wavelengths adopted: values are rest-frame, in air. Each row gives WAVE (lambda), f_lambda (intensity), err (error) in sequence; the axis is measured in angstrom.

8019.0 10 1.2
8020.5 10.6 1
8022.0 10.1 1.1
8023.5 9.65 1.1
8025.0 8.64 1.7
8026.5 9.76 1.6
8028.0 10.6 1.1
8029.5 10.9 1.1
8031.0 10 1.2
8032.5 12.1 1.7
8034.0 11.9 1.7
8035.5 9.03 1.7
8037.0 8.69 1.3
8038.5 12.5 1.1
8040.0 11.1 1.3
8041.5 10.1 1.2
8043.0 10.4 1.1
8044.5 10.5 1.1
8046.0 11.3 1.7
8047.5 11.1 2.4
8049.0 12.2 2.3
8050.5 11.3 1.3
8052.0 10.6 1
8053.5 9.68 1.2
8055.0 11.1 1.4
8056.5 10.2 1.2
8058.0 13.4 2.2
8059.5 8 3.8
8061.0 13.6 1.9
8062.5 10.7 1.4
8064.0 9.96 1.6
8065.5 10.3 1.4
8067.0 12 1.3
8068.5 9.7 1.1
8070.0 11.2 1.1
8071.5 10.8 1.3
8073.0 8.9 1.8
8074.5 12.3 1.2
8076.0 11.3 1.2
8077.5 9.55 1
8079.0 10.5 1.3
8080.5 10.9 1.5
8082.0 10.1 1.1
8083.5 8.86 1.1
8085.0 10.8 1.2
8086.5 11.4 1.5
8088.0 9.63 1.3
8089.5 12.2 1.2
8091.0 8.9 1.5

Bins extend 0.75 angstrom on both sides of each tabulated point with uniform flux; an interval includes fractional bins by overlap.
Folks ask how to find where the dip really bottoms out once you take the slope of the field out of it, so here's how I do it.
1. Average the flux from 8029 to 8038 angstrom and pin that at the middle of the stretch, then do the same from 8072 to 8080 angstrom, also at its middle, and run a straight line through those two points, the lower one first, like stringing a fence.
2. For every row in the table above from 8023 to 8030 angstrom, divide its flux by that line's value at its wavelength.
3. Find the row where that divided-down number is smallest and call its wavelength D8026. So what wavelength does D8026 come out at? 8025.0 angstrom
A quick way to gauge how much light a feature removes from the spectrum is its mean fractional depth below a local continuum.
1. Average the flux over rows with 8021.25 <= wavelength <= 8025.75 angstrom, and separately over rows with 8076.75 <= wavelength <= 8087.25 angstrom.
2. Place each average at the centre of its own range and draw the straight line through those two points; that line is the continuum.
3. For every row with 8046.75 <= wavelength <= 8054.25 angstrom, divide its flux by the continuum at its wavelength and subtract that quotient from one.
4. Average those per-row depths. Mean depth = -0.11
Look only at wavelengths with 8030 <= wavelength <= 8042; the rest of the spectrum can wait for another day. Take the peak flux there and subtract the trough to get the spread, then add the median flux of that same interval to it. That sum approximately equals 14.4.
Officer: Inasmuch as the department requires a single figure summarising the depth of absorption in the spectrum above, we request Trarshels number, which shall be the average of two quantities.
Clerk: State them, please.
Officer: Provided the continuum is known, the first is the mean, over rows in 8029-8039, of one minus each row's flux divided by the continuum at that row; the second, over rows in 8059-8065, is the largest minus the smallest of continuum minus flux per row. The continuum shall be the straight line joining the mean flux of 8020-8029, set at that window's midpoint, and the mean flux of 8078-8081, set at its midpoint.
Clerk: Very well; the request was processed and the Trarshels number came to 2.8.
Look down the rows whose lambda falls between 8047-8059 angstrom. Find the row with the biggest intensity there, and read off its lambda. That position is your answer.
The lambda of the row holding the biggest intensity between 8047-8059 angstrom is 8058.0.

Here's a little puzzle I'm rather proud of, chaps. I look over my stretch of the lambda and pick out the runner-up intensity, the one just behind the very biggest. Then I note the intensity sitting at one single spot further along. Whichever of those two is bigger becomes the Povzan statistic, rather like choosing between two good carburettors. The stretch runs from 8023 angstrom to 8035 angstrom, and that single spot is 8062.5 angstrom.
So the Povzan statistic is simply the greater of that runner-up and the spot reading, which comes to 11.9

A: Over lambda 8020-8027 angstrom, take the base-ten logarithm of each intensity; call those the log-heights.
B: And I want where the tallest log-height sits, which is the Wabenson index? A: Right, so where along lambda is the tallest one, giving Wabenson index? 8020.5 angstrom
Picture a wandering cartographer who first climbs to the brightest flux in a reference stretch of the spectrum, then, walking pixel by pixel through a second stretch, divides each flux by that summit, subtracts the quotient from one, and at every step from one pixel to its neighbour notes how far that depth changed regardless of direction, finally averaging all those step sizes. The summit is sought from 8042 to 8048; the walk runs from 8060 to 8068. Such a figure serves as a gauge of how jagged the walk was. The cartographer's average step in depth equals 0.126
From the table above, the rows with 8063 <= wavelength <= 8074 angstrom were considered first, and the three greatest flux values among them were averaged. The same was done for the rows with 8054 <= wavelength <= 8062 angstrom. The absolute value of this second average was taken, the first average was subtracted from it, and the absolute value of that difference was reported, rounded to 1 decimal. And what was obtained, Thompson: 1.4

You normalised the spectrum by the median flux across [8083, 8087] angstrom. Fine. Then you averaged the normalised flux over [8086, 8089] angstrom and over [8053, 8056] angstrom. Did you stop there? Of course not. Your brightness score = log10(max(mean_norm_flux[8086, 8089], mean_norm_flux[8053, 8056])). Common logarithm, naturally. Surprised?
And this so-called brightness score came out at -0.01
